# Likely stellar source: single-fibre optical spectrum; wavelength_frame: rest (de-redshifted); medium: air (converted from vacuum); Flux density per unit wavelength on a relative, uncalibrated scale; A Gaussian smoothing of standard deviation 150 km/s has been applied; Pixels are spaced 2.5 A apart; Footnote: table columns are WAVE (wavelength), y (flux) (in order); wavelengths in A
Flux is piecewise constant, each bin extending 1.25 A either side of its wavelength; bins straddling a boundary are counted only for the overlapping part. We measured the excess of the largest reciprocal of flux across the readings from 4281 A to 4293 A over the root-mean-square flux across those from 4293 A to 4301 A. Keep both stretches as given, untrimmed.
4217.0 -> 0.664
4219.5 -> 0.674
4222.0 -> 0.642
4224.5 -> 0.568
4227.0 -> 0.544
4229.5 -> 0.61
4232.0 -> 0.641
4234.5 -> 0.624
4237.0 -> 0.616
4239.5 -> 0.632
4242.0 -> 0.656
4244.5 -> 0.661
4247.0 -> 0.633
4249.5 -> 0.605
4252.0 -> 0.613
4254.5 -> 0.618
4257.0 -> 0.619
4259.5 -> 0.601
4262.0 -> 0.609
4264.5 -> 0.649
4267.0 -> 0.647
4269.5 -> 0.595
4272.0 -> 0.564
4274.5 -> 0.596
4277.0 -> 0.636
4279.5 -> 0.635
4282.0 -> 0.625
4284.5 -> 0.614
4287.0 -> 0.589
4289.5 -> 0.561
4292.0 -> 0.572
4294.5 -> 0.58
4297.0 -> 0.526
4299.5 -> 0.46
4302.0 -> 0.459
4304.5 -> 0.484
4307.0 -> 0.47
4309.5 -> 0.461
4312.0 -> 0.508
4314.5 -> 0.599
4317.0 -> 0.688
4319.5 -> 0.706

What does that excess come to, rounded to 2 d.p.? 1.26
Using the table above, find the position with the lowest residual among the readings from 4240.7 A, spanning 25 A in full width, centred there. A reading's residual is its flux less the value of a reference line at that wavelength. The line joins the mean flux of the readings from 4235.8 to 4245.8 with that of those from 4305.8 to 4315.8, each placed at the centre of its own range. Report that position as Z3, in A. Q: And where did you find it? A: 4229.5 A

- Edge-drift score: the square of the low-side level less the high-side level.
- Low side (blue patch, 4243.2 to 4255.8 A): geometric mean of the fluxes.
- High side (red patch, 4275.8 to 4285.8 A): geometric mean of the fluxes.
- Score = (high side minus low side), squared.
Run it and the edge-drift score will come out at 0.0000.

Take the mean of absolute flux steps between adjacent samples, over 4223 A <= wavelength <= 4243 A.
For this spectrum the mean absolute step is 0.0266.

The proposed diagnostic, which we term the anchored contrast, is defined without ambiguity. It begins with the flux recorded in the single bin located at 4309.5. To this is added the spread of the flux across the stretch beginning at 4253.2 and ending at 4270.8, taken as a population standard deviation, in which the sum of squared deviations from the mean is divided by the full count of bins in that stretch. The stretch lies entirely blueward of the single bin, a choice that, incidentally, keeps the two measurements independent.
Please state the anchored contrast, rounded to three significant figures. 0.481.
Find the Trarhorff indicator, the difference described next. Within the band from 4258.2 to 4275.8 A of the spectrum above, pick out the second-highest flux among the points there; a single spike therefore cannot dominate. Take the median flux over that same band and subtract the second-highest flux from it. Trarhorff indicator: -0.046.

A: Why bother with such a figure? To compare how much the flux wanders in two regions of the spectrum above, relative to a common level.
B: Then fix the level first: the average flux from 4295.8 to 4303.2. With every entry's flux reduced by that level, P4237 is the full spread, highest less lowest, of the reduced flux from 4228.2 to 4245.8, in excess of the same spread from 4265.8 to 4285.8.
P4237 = -0.032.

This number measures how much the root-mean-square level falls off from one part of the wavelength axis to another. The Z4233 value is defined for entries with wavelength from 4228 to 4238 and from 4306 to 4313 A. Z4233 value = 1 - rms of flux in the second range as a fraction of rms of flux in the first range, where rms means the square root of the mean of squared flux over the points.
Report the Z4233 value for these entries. 0.23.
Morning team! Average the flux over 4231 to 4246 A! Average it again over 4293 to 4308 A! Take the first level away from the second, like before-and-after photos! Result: -0.14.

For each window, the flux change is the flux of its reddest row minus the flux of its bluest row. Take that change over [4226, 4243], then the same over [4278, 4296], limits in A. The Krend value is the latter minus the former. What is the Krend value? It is -0.17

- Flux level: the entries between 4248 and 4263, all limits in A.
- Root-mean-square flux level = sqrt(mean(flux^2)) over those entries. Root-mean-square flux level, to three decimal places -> 0.611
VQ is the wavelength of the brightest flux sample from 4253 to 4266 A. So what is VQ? 4264.5 A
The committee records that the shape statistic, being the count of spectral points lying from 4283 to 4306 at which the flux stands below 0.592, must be 8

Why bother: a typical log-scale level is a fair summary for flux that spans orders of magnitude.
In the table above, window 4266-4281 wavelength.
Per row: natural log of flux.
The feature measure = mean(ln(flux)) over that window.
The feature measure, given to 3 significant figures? -0.492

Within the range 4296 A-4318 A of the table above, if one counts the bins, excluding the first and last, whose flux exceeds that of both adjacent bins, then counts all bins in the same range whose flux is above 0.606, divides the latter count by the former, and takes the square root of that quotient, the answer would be 1.0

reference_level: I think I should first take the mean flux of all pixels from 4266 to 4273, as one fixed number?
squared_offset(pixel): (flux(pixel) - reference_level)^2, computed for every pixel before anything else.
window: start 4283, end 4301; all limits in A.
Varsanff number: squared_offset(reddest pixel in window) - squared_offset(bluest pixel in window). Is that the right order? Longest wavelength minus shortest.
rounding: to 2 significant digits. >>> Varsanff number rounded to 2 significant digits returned 0.020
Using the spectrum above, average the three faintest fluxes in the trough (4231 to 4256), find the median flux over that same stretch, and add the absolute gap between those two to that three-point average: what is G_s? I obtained 0.628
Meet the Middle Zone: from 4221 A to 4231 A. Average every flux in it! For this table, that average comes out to 0.591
